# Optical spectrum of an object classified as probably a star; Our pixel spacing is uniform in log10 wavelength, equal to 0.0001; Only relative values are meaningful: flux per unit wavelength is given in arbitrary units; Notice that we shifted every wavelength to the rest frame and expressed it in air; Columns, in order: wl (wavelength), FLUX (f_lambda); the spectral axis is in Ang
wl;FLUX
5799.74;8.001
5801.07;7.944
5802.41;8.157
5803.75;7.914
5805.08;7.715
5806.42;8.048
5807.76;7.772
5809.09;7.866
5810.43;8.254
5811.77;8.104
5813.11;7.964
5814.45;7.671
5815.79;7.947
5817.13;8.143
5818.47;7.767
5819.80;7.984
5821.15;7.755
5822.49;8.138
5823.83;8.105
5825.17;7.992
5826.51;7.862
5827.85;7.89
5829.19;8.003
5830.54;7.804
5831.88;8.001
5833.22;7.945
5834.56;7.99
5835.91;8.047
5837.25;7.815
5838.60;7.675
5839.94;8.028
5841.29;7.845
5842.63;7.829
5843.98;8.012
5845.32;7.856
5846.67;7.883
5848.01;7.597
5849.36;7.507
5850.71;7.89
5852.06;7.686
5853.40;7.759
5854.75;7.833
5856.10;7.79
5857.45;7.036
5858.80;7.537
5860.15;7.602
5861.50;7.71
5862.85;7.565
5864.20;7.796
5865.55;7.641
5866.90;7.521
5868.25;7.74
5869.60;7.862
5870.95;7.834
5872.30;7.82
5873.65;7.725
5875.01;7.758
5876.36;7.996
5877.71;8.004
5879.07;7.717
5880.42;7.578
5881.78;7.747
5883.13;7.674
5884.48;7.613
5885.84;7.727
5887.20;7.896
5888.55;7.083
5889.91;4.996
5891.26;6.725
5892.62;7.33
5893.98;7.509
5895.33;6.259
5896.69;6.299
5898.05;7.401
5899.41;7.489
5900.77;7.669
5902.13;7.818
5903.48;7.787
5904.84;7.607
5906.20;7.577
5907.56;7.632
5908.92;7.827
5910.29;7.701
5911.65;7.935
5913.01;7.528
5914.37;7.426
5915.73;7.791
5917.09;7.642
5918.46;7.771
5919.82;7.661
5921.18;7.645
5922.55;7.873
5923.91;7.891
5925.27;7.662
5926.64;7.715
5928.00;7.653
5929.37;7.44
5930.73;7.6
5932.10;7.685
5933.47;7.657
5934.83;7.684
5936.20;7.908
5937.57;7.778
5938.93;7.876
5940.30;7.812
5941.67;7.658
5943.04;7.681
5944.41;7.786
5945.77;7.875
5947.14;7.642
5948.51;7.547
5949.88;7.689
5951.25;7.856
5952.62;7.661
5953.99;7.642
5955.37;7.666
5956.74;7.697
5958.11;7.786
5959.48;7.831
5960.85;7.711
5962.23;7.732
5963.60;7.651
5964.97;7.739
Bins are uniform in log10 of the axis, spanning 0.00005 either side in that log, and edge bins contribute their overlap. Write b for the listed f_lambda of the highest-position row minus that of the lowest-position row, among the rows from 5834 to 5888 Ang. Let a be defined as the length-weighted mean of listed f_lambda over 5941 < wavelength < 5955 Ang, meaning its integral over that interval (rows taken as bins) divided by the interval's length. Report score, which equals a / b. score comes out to -82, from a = 7.70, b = -0.09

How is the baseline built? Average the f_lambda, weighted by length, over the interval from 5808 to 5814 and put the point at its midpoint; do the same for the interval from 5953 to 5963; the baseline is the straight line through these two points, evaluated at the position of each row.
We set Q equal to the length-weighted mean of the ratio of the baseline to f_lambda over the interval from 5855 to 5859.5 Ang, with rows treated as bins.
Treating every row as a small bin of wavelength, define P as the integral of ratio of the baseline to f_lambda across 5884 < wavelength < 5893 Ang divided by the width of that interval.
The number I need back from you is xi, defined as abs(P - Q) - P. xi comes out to -1.058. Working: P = 1.14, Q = 1.06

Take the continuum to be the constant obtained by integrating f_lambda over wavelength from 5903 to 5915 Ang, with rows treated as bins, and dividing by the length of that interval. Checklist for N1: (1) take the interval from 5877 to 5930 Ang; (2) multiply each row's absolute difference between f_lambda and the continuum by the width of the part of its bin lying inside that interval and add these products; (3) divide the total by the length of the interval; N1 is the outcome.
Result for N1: 0.28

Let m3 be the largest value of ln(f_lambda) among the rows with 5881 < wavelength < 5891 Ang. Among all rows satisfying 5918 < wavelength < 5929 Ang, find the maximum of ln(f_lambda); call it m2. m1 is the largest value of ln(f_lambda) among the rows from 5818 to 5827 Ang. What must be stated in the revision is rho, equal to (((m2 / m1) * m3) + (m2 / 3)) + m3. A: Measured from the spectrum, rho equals 4.79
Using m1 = 2.10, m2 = 2.07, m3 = 2.07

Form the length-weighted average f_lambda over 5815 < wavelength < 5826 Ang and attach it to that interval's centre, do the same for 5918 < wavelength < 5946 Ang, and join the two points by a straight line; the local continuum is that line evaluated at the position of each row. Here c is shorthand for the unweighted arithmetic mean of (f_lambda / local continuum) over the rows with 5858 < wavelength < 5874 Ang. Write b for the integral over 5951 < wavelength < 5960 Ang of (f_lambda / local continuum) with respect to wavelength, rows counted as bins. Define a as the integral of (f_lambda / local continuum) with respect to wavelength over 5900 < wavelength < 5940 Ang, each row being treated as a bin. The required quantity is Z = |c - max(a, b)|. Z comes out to 39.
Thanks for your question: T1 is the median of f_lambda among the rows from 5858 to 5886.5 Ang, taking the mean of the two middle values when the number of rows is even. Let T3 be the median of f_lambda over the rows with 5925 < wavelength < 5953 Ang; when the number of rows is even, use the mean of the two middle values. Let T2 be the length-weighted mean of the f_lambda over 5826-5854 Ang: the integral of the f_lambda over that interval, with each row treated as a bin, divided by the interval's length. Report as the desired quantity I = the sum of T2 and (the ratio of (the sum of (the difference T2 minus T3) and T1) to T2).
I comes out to 8.86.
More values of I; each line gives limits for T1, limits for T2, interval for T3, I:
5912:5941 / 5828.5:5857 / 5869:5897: 8.84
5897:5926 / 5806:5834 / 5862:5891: 8.95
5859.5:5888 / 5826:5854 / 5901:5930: 8.86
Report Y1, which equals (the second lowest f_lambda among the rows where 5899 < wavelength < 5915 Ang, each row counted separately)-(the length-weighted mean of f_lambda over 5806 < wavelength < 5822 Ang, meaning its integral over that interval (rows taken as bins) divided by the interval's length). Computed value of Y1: -0.45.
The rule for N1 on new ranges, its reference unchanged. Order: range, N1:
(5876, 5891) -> 0.43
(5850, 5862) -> 0.17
